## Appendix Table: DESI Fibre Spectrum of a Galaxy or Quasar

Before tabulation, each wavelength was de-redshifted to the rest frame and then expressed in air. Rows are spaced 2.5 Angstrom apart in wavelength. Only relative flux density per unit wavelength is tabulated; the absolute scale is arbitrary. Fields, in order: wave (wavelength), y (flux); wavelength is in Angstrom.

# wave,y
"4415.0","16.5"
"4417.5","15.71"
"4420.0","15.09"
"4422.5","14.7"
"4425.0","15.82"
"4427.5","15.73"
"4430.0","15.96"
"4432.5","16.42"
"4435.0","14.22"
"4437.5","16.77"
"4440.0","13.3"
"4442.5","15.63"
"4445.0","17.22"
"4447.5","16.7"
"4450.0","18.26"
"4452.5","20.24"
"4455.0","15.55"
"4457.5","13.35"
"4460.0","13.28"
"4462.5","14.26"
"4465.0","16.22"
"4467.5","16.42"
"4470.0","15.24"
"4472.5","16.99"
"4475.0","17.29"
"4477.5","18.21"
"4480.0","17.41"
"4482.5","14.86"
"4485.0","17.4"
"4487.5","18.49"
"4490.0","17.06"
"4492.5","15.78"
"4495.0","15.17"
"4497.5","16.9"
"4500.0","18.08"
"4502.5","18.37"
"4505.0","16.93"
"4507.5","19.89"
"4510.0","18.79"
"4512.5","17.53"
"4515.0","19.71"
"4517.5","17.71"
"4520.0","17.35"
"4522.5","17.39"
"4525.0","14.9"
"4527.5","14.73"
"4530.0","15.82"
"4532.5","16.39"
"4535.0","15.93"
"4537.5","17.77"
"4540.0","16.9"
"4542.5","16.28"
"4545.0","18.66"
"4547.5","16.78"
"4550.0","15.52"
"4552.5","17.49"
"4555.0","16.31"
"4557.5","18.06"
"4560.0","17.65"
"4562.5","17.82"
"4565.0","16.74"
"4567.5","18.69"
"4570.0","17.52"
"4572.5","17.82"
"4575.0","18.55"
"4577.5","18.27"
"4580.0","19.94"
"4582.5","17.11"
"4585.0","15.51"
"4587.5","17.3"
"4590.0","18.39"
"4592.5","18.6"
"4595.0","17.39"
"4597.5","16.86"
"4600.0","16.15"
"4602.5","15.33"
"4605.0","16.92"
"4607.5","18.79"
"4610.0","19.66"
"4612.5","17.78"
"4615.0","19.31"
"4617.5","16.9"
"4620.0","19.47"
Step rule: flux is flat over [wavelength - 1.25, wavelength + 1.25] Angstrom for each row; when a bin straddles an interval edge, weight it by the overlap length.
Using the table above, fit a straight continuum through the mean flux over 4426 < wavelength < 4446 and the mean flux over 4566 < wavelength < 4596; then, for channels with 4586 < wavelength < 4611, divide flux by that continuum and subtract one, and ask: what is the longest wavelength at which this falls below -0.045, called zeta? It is 4605.0 Angstrom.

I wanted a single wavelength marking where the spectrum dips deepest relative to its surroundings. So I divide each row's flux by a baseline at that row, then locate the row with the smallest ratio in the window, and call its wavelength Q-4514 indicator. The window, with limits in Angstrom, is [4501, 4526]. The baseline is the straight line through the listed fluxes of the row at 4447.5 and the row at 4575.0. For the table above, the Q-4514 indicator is 4525.0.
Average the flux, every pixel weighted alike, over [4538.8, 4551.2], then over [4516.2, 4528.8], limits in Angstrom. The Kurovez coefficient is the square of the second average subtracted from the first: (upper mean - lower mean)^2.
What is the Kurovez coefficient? 0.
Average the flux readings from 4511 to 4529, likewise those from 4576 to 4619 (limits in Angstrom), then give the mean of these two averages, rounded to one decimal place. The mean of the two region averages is 17.4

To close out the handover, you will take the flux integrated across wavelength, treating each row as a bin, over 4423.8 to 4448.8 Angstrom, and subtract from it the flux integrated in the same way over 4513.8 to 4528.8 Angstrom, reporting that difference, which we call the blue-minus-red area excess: 140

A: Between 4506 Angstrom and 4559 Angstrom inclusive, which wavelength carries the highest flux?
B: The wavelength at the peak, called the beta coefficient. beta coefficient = 4507.5 Angstrom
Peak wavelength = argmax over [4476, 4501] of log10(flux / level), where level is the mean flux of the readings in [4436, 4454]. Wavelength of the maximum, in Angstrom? 4487.5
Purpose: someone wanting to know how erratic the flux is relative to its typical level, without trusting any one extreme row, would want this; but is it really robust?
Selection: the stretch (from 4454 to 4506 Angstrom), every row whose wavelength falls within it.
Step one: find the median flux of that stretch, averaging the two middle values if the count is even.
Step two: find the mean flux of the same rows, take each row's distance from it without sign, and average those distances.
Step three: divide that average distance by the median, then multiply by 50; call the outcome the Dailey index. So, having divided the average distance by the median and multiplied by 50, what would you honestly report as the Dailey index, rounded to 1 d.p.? 3.8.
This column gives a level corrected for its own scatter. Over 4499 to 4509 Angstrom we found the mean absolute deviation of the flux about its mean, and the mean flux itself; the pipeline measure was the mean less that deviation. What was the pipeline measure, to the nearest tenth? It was 17.5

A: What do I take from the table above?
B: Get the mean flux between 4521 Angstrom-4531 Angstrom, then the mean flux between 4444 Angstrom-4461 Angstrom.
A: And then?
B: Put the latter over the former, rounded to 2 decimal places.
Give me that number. 1.04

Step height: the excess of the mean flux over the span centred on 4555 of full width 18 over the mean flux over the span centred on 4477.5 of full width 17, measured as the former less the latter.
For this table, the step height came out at 0.3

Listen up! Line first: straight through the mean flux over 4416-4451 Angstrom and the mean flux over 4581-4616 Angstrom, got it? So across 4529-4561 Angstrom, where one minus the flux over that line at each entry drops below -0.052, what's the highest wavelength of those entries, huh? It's 4557.5 Angstrom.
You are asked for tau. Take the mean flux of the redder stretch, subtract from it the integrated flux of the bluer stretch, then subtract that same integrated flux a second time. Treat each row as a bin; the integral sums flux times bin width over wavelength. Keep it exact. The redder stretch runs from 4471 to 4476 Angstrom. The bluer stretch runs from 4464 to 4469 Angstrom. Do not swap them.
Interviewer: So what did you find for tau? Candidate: -146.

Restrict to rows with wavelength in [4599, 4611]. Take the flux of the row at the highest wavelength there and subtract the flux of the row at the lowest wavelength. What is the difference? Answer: 3.5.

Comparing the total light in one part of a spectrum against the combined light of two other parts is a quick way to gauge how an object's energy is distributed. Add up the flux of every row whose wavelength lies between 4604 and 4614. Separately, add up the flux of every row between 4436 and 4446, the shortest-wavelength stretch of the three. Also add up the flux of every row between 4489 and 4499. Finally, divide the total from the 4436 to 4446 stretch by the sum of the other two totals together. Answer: 0.456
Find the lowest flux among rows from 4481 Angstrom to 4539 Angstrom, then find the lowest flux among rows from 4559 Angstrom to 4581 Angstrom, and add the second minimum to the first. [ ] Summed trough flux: 31.5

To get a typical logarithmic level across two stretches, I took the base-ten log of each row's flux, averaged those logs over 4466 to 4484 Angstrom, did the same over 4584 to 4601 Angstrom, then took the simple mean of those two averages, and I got 1.23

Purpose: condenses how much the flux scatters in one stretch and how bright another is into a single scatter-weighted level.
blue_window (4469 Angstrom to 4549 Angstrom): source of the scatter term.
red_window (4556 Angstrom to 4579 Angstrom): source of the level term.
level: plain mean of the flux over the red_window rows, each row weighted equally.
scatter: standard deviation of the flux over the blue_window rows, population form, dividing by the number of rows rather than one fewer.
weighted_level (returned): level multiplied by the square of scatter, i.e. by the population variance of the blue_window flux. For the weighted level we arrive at 31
